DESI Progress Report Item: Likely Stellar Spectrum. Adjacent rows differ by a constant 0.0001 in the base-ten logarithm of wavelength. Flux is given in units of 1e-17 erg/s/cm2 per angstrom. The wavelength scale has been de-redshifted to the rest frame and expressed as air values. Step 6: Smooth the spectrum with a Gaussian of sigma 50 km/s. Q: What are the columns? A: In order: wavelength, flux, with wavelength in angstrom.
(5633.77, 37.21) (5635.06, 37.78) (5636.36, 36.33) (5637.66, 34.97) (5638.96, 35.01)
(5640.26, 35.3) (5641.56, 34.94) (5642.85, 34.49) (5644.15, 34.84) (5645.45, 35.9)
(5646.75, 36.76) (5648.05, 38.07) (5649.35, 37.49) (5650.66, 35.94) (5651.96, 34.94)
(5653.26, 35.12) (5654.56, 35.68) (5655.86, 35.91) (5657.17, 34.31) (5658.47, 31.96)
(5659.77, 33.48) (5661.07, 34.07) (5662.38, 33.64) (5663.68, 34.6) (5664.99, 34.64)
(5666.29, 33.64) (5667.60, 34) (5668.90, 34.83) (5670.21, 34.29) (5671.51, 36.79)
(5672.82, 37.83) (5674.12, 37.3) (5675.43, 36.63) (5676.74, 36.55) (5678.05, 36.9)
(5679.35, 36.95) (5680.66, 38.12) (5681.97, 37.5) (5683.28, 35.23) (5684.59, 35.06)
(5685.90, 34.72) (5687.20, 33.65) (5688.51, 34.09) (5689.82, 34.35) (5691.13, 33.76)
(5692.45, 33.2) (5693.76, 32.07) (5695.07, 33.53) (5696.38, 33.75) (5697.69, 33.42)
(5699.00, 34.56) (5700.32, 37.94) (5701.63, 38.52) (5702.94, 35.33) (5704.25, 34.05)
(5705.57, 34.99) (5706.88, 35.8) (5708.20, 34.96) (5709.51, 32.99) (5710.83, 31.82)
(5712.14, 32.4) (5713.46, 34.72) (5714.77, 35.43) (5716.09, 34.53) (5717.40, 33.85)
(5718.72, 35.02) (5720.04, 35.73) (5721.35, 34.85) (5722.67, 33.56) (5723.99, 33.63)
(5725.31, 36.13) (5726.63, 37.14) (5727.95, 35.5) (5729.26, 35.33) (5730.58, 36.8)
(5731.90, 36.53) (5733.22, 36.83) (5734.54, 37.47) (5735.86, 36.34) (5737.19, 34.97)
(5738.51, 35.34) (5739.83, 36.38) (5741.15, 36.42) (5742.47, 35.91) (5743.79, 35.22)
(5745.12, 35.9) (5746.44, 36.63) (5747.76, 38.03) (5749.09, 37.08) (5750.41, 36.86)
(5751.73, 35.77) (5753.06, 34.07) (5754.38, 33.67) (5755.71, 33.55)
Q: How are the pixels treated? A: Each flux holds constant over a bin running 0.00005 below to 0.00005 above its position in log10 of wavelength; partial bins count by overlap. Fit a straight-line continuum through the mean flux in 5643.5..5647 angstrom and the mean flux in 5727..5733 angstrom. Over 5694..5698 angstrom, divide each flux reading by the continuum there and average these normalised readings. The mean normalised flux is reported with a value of 0.93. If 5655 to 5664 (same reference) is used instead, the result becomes 0.95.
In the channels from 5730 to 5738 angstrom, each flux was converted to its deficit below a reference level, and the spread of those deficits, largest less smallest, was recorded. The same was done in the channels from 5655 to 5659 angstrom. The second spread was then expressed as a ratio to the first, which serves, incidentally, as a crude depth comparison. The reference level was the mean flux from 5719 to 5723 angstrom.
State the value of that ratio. 1.6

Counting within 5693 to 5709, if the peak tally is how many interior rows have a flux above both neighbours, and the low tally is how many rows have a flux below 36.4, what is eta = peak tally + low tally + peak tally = 16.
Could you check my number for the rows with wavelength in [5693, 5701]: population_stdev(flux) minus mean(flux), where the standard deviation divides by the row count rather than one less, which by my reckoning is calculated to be -32.4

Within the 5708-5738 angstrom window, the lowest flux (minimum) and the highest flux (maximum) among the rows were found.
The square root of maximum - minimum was 2.4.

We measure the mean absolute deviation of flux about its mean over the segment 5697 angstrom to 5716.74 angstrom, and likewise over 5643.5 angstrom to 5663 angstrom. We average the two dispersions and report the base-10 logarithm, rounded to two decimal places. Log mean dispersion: 0.10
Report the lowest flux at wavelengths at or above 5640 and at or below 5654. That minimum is 34.49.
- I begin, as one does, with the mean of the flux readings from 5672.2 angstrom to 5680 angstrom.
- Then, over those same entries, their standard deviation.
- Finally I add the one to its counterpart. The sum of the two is 37.5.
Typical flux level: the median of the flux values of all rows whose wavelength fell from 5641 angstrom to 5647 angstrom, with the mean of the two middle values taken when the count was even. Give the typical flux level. 34.9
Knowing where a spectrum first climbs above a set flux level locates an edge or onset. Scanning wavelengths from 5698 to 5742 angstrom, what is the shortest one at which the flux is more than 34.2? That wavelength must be 5699.00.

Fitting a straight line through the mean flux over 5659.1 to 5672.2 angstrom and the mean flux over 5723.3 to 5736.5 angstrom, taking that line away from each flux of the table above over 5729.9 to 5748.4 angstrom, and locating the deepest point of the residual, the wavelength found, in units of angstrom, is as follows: 5737.19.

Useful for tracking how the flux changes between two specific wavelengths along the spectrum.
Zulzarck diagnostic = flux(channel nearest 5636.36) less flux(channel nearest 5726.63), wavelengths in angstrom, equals -1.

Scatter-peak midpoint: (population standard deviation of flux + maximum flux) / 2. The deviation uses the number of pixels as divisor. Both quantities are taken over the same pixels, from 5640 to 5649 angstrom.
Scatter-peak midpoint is 19.6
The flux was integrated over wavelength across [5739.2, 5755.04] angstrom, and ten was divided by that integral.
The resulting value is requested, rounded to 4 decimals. 0.0175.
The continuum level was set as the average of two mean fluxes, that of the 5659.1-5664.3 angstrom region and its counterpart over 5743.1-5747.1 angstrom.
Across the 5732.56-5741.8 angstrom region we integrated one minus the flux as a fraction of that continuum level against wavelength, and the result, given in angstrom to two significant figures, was -0.35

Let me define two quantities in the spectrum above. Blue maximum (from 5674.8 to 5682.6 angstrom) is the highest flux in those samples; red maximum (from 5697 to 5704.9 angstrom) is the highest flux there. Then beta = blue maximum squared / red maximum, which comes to 37.7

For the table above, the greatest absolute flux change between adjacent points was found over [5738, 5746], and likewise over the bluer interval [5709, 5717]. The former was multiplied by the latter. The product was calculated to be 2.4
